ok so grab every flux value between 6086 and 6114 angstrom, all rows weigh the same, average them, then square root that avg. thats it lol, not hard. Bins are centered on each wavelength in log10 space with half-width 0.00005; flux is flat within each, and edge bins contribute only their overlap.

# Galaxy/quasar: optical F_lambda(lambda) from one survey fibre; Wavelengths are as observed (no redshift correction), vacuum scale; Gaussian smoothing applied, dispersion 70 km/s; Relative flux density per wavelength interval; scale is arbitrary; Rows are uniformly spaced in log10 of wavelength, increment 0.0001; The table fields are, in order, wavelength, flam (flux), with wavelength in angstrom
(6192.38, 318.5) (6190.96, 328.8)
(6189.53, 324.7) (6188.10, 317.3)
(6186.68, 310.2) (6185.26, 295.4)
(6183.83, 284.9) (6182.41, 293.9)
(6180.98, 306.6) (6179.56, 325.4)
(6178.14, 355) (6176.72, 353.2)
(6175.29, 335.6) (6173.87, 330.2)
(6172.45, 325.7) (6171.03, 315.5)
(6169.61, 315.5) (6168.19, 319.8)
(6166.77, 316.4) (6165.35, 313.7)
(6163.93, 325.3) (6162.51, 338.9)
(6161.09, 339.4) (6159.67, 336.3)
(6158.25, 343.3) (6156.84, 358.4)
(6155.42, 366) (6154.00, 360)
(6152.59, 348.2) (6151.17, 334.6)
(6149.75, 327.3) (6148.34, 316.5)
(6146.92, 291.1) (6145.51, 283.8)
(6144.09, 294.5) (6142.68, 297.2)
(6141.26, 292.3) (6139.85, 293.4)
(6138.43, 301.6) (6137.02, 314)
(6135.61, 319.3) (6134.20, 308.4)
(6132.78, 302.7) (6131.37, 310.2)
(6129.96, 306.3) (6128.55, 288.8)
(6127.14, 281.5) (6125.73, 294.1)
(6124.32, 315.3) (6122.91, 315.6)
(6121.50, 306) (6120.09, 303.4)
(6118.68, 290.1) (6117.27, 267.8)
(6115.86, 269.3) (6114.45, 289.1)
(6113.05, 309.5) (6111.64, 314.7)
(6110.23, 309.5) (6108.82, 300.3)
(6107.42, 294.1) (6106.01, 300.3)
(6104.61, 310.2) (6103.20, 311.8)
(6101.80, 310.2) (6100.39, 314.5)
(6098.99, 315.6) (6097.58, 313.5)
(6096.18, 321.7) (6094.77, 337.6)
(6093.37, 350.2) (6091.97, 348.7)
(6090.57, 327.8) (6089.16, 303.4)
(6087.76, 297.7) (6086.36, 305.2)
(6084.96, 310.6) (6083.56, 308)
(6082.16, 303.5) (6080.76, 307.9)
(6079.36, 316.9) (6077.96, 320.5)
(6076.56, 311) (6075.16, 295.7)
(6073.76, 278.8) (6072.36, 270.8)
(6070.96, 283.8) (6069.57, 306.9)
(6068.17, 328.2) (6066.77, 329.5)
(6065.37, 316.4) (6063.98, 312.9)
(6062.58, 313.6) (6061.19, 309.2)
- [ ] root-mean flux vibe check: 17.7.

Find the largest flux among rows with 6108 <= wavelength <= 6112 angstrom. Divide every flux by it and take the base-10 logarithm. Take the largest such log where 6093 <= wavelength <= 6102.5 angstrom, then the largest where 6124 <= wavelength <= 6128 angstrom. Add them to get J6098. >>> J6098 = 0.05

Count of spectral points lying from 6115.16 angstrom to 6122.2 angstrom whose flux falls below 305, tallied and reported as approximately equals 4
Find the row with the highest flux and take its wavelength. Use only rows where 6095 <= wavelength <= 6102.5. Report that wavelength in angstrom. 6096.18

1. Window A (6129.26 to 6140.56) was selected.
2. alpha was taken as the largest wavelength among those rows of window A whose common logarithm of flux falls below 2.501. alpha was 6139.85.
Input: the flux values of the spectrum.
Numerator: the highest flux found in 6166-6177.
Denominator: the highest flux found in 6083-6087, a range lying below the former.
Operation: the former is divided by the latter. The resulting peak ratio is 1.14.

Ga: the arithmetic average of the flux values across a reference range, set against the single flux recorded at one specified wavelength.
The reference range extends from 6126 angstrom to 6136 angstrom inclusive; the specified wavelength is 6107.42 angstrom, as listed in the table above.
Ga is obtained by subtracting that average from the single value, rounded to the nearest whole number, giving -8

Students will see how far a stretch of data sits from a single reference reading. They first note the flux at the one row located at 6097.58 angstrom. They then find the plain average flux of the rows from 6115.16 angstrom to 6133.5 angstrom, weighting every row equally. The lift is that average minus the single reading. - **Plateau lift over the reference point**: -17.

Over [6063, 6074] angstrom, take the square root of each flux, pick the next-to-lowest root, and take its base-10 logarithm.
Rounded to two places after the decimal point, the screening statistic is 1.22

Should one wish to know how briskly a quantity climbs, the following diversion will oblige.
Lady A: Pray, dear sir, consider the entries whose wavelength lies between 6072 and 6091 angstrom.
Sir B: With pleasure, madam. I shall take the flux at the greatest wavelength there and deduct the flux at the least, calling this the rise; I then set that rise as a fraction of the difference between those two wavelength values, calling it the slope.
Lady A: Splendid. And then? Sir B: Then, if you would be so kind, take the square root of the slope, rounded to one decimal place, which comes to 1.8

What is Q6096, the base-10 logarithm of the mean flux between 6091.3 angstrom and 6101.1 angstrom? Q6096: 2.52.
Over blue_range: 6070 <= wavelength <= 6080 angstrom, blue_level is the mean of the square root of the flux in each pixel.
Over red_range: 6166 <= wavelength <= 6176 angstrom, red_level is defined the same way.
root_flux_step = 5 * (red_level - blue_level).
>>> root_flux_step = 3.7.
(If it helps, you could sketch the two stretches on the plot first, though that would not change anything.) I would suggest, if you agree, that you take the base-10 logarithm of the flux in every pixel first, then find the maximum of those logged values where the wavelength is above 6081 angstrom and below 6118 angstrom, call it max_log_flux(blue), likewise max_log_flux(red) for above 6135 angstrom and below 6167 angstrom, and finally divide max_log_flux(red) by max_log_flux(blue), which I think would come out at 1.008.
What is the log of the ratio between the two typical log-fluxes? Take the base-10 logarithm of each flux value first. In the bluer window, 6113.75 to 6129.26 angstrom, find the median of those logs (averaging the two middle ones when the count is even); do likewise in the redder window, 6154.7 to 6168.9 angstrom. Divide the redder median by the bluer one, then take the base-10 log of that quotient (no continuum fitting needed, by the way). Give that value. 0.011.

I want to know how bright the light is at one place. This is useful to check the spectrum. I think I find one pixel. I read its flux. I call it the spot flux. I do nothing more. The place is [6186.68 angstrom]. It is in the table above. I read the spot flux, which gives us 310.2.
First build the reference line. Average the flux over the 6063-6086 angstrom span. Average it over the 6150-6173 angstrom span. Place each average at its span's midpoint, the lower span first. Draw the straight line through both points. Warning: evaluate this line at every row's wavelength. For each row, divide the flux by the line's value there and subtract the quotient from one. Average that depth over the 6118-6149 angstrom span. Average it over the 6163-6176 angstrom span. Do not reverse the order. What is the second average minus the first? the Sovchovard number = -0.03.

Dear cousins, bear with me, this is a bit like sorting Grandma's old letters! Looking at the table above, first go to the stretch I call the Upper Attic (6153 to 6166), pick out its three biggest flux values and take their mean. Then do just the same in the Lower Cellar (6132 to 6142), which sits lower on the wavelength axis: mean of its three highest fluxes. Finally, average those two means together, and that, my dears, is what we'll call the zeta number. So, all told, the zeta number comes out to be 338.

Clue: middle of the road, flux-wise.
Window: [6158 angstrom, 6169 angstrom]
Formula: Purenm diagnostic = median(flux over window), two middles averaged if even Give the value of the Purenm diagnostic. 331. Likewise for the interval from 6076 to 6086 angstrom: 311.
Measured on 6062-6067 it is 315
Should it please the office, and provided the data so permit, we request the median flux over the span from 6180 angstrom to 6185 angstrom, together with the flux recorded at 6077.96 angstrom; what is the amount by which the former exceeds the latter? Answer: -27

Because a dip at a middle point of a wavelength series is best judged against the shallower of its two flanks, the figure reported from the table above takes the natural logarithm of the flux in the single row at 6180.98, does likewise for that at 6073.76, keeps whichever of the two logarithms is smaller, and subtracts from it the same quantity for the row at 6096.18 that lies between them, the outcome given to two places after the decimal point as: -0.14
